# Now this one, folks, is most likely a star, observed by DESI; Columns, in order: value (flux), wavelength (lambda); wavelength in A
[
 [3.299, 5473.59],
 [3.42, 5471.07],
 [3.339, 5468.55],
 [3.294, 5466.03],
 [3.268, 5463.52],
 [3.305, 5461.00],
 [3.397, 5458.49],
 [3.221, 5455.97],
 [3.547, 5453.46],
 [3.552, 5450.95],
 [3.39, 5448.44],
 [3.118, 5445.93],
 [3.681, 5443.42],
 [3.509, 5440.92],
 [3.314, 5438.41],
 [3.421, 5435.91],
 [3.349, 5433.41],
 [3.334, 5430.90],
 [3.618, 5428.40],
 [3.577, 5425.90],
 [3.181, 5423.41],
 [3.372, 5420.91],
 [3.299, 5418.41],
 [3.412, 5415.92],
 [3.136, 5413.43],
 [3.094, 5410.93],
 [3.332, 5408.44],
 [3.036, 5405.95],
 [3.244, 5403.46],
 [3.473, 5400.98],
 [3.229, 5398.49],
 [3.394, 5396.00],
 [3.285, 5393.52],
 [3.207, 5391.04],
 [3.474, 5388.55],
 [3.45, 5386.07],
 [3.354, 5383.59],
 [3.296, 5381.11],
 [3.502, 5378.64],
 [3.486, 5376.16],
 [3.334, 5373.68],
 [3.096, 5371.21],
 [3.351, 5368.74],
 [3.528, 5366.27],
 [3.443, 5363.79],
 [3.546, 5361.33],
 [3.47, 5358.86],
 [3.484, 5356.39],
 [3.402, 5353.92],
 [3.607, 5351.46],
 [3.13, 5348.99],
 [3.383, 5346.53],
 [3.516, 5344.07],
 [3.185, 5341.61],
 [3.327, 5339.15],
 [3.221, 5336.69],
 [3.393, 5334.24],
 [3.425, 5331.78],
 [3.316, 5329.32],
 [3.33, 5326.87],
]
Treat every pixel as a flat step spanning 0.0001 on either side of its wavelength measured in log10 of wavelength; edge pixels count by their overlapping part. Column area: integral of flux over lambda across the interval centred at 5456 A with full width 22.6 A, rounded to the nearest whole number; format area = 76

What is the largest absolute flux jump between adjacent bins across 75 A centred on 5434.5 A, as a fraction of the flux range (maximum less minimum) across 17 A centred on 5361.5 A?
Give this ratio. 2.89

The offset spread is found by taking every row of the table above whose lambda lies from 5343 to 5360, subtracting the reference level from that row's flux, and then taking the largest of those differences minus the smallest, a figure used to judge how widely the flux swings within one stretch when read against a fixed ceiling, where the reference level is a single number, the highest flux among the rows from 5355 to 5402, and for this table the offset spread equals 0.48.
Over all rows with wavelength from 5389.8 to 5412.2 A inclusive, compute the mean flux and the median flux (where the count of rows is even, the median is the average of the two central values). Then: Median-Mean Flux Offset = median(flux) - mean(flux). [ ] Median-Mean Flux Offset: -0.011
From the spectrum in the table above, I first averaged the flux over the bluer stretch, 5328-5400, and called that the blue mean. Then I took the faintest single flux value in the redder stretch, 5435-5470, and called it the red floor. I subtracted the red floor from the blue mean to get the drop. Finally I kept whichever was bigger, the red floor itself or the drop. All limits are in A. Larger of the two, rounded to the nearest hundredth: 3.12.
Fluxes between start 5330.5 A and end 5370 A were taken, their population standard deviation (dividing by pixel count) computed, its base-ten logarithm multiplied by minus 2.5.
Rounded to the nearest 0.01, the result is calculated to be 2.22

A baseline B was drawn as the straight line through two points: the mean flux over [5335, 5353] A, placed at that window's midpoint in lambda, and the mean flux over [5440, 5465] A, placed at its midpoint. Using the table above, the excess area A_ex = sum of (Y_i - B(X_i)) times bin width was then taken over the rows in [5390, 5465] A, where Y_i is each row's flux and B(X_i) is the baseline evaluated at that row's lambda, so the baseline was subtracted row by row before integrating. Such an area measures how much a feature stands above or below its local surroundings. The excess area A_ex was -3.1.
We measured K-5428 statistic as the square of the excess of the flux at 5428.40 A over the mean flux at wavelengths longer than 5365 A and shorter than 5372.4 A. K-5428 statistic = 0.09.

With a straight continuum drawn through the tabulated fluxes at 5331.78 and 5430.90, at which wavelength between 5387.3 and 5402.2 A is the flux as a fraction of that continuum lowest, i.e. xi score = 5391.04 A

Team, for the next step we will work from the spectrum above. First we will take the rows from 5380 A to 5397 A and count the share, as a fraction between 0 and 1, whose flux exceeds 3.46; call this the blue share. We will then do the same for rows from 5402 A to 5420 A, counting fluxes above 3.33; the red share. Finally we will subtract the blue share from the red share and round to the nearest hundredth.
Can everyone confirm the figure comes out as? 0.14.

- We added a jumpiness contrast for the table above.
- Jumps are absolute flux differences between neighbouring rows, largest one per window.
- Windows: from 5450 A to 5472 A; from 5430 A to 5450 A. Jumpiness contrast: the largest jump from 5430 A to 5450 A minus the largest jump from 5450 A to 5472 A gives 0.2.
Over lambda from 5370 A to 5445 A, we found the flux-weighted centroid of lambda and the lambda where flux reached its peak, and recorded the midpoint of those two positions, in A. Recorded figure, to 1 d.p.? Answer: 5425.5 A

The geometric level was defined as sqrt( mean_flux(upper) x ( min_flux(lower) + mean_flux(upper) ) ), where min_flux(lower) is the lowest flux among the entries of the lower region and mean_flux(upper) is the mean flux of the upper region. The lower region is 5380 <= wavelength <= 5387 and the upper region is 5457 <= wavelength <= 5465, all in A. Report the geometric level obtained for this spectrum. 4.69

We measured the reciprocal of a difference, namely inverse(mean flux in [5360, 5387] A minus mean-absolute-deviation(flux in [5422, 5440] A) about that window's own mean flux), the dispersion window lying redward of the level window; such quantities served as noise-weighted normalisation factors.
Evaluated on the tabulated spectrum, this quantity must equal 0.305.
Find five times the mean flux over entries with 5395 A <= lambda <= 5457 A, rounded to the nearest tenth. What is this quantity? 16.8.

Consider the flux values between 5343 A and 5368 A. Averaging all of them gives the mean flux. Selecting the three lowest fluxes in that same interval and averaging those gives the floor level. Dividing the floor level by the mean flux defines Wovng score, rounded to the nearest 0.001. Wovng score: 0.958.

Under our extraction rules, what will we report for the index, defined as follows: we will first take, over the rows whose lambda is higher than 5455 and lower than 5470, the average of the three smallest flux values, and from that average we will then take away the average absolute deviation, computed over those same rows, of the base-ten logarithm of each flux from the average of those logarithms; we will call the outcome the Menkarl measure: 3.26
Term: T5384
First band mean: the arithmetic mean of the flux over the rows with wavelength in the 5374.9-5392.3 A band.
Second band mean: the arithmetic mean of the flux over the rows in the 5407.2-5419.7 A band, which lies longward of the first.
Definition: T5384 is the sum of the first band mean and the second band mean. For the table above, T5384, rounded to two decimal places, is 6.65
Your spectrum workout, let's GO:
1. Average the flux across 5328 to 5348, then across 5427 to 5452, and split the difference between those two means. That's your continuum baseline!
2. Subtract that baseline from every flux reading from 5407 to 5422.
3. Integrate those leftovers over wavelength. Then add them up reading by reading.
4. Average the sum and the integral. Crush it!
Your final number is -1.2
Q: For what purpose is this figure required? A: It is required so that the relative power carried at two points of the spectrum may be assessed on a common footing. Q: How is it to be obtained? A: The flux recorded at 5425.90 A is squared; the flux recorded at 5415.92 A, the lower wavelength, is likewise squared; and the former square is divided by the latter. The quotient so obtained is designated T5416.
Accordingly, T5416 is 1.10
